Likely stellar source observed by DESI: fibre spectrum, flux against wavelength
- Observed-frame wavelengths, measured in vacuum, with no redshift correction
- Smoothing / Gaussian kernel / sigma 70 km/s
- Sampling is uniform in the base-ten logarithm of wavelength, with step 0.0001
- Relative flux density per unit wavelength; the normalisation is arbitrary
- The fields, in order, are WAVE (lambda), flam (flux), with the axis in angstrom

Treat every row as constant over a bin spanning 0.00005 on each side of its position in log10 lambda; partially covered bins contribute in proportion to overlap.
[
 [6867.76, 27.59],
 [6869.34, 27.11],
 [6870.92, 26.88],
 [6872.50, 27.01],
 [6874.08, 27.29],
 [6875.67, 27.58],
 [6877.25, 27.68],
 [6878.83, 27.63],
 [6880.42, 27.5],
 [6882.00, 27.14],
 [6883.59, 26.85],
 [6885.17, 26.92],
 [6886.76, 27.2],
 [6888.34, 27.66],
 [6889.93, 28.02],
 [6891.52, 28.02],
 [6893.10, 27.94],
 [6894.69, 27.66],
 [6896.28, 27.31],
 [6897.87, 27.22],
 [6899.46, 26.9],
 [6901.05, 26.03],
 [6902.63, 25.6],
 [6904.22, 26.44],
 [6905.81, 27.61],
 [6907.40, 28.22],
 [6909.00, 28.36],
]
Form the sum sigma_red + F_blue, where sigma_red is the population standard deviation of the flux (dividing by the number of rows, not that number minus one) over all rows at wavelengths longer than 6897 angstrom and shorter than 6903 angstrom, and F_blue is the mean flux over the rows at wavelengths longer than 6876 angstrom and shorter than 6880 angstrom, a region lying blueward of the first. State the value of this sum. 28.3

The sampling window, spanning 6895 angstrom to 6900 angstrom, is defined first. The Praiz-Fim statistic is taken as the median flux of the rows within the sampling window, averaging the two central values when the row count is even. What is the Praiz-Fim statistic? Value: 27.2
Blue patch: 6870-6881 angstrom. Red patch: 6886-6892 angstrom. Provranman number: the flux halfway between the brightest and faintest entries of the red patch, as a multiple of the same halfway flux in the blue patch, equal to 1.01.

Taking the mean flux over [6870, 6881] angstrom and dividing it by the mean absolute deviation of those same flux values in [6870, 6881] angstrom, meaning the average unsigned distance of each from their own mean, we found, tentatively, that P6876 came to 104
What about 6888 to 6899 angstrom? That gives 106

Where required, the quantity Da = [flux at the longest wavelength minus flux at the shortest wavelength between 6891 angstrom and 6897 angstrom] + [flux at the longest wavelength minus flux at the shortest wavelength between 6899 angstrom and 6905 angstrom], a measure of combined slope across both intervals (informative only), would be -1.2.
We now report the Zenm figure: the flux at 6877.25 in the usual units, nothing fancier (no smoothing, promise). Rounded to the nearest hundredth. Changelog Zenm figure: 27.68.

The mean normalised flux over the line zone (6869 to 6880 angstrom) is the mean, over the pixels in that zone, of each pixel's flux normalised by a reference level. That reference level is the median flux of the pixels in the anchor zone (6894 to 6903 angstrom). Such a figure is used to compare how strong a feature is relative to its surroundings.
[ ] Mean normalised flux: 1.01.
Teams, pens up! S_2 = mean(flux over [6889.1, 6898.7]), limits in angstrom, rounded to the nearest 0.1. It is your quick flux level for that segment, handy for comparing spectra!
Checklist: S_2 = 27.7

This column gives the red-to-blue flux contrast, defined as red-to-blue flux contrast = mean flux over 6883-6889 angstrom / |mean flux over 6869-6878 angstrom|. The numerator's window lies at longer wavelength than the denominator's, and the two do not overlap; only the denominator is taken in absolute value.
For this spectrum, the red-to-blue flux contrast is 1.00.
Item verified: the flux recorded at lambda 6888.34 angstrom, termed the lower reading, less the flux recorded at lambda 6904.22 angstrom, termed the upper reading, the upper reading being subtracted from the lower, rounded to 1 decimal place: 1.2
